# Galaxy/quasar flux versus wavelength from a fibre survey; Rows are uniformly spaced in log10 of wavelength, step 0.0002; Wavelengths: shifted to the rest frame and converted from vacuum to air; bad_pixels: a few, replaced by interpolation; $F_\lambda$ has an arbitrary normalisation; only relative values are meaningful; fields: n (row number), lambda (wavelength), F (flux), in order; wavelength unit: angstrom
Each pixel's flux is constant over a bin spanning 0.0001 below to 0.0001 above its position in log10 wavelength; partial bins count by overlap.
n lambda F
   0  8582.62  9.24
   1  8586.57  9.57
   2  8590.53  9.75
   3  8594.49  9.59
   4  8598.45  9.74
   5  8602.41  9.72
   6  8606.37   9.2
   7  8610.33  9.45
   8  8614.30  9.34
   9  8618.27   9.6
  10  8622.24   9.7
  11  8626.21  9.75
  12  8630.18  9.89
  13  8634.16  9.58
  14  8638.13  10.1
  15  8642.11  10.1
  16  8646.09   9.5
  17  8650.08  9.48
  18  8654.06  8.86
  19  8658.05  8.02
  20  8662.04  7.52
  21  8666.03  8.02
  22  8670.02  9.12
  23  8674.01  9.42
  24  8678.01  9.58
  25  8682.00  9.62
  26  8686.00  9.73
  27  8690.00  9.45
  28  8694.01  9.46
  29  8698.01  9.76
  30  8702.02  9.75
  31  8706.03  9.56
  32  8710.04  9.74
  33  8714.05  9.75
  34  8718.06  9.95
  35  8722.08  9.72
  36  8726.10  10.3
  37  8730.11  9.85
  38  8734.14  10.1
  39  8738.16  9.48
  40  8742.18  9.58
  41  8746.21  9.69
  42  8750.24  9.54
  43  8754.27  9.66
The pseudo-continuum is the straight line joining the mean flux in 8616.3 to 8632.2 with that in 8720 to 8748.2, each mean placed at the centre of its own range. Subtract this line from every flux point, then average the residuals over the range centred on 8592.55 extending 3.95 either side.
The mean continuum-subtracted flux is -0.04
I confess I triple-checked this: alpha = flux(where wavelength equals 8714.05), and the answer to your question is 9.75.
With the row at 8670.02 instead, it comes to 9.12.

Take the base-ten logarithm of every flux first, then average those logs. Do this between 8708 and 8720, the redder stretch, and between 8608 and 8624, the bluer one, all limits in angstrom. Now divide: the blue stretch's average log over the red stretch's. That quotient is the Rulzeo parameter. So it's 0.99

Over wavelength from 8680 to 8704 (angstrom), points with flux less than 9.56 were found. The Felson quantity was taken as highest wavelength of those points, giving 8694.01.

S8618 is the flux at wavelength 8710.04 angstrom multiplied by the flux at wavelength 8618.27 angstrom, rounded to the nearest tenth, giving 93.5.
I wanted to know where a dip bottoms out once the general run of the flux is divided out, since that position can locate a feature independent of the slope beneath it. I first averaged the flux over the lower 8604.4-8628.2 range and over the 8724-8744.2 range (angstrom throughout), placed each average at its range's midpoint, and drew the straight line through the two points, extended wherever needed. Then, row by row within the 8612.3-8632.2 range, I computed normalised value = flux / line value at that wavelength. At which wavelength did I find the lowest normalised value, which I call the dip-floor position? 8614.30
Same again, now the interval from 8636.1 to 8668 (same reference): 8662.04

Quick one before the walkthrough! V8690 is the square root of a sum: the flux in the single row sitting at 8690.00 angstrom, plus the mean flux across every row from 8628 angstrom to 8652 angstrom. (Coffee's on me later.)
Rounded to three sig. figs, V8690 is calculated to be 4.38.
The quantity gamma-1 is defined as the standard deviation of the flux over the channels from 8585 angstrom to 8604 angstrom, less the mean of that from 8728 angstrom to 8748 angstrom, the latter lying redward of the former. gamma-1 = -9.7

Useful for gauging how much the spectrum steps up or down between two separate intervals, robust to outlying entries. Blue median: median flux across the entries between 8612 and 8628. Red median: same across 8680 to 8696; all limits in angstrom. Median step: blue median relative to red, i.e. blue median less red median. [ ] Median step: 0.11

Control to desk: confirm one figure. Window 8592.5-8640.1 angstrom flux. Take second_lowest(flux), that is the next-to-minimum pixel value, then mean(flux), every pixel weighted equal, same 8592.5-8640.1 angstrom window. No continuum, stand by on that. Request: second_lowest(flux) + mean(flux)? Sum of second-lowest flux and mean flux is 19.0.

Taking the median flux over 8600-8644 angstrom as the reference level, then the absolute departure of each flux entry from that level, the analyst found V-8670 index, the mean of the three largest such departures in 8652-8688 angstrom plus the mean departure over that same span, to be 2.7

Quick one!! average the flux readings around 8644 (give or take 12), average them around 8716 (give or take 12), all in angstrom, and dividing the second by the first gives 1.02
